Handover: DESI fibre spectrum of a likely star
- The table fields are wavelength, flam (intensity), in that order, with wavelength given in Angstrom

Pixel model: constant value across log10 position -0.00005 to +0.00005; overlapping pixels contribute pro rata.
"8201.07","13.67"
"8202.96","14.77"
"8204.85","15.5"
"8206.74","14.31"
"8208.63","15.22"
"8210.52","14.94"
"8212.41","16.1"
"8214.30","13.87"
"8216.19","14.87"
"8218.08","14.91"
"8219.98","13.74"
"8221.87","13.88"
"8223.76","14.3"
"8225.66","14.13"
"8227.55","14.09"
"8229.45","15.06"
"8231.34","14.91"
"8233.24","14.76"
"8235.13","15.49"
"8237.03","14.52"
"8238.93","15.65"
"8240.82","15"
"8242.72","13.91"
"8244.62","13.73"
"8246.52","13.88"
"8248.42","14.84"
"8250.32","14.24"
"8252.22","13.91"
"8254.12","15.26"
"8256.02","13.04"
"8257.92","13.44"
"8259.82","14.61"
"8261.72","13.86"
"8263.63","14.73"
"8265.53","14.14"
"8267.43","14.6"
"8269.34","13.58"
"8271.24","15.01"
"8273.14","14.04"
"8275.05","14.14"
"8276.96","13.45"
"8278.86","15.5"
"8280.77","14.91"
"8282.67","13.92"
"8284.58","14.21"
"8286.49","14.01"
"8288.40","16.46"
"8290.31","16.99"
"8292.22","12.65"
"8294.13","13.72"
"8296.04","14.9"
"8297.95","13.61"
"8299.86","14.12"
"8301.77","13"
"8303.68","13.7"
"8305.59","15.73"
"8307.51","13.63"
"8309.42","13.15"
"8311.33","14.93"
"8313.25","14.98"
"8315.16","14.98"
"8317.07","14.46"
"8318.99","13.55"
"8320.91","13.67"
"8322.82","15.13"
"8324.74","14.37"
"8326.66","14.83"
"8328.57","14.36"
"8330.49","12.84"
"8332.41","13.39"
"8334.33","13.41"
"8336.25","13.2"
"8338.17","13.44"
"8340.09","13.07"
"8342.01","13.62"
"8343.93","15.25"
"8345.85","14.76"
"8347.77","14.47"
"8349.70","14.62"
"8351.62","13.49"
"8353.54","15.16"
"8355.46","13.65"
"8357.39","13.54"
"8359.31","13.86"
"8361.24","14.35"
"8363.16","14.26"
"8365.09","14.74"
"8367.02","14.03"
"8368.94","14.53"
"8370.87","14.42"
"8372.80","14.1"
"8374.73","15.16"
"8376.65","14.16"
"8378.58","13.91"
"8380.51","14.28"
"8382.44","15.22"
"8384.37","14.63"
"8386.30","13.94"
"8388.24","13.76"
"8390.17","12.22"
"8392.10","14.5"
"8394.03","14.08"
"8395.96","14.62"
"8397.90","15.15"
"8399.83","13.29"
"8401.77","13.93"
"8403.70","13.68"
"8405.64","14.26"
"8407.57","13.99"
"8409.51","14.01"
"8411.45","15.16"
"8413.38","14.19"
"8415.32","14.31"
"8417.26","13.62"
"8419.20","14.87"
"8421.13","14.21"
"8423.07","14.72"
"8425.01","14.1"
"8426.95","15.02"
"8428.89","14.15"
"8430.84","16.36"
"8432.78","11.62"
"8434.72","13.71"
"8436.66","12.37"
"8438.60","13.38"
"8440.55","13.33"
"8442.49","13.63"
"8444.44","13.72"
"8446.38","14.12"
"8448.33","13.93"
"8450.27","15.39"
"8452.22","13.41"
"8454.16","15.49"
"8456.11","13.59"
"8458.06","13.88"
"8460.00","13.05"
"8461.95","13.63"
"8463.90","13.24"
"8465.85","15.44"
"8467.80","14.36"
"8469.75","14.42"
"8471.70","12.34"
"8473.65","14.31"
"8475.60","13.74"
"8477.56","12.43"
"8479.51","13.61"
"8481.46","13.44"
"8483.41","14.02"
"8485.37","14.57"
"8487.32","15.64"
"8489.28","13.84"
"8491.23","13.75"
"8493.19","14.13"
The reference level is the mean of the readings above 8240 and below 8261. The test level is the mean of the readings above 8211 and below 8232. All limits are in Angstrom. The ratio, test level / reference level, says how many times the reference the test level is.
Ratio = 1.03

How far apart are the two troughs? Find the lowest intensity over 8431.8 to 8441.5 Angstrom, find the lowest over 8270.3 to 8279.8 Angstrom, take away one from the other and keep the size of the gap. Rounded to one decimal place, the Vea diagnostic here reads 1.8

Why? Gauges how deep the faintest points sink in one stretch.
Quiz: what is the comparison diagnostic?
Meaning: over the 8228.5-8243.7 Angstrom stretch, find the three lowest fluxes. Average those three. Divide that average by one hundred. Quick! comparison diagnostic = 0.144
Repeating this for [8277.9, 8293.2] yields 0.135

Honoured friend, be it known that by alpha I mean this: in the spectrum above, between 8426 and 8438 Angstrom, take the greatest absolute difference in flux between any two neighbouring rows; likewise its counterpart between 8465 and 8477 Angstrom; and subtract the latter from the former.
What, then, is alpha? 2.7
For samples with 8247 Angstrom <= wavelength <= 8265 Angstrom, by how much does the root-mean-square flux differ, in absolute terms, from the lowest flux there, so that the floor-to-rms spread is 1.2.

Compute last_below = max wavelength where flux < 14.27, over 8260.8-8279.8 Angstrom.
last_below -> 8276.96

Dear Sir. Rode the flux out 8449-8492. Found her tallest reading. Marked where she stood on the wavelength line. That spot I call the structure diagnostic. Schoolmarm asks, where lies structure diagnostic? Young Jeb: 8487.32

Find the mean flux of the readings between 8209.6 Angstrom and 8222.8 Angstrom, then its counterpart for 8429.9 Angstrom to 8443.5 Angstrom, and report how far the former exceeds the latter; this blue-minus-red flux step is 1.1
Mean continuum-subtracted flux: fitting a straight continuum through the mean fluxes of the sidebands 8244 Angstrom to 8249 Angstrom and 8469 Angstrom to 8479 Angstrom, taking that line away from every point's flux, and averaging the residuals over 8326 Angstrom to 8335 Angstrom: -0.1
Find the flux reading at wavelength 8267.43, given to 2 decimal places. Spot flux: 14.60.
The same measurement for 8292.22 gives 12.65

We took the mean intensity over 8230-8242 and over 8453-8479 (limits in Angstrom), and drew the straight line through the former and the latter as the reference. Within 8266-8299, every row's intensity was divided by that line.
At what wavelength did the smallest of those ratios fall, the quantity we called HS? 8292.22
